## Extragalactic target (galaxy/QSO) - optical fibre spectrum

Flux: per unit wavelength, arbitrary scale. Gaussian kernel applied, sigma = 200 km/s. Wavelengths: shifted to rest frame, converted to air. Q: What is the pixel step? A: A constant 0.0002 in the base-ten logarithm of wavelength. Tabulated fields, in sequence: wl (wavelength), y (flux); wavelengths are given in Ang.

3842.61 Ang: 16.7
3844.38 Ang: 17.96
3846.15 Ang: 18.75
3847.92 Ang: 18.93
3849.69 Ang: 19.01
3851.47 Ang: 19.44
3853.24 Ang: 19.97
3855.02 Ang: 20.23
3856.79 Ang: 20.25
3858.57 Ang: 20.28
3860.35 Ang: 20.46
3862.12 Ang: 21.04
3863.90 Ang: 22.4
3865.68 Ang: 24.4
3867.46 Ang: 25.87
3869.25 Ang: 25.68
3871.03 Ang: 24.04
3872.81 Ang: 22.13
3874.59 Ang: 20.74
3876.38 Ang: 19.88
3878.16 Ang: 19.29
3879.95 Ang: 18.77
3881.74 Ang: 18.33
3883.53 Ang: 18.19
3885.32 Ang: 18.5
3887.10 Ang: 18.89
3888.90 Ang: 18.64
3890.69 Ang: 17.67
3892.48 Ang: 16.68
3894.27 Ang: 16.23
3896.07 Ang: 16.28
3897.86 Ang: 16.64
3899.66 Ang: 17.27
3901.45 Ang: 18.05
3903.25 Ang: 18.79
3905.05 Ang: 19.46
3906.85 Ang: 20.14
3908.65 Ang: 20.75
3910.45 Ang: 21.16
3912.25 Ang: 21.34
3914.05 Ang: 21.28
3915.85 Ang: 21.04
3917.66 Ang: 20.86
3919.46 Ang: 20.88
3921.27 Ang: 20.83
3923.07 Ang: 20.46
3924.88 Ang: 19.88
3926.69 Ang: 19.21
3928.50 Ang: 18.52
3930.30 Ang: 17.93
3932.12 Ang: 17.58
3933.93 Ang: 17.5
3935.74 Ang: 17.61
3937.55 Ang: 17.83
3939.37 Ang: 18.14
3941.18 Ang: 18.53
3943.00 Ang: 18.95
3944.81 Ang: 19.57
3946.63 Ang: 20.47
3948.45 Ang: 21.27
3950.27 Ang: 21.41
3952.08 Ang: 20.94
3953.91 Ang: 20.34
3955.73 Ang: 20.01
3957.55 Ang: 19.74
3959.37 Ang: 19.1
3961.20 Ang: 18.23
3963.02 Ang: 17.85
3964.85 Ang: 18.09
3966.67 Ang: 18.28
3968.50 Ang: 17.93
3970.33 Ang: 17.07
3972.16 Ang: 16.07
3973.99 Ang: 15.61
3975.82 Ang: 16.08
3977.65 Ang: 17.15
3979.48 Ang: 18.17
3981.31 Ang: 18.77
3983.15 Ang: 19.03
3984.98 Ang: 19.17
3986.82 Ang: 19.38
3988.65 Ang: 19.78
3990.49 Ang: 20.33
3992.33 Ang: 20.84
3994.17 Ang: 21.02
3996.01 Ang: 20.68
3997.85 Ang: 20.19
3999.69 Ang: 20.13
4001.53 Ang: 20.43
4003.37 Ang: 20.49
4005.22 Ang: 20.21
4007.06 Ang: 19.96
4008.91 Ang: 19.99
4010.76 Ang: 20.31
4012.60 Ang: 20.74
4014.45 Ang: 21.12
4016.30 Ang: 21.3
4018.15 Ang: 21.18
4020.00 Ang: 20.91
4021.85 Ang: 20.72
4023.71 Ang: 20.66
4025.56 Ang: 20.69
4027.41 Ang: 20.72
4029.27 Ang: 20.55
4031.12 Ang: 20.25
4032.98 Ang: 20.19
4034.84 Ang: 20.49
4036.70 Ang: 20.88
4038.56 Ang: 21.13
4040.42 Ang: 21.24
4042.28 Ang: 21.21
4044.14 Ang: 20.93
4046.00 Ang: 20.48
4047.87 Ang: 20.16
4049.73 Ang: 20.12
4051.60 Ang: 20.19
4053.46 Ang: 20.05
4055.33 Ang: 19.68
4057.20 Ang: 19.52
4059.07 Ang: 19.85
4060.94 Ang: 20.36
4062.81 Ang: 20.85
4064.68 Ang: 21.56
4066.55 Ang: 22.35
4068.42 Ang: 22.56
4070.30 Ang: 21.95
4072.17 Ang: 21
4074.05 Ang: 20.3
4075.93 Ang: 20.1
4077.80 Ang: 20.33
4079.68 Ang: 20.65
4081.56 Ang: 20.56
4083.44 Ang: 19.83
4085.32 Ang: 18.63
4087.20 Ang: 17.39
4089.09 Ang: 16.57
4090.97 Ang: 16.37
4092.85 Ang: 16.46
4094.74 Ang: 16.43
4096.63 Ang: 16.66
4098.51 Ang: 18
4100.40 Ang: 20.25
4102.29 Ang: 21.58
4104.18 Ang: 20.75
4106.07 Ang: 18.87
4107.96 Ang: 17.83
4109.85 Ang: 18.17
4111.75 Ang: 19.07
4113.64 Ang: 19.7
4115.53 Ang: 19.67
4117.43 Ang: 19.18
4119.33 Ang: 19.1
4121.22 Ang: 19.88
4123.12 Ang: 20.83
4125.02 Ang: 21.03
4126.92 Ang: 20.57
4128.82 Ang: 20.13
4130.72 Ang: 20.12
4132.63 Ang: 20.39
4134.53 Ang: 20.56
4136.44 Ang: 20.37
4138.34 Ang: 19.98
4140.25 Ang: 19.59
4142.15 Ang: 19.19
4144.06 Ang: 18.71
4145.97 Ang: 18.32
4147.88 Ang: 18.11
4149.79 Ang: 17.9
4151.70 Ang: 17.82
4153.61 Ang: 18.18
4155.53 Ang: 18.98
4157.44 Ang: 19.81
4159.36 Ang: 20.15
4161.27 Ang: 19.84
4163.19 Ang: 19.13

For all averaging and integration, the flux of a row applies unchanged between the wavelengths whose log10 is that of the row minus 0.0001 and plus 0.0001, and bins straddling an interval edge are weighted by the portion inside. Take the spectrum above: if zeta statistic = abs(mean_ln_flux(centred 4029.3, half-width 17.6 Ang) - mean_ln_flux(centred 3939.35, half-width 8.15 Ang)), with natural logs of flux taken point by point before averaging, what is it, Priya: 0.12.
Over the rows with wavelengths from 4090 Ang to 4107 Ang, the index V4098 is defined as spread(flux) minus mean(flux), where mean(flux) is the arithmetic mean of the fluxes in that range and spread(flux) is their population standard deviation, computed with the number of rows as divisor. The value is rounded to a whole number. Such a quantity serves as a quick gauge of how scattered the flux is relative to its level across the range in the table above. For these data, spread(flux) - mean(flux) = -16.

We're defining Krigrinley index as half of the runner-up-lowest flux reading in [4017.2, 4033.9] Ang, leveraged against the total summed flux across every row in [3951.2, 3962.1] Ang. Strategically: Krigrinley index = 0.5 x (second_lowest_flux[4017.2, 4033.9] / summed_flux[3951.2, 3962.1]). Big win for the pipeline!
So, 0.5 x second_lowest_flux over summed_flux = 0.086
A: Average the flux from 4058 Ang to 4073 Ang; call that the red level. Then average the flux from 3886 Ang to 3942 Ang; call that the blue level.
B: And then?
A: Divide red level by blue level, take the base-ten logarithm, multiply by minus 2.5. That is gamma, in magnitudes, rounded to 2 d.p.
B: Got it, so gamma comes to -0.13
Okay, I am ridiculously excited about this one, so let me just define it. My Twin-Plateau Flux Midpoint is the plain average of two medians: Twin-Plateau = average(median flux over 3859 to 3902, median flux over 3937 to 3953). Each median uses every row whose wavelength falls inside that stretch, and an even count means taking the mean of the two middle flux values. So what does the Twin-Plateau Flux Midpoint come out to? 19.2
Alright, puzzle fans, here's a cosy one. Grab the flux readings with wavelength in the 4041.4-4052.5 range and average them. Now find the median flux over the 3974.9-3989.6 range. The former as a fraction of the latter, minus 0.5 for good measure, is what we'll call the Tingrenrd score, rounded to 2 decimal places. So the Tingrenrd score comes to 0.59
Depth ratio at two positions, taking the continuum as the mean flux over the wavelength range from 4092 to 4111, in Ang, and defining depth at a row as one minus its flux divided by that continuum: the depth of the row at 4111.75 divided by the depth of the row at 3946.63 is 0.3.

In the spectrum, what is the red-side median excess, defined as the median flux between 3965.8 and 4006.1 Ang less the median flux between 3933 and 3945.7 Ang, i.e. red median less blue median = 1.1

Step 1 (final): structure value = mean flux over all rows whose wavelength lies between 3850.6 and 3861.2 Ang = 20.1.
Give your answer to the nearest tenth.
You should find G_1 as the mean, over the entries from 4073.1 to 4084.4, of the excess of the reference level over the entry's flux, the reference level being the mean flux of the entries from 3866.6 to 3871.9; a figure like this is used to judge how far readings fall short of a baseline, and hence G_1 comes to 4.9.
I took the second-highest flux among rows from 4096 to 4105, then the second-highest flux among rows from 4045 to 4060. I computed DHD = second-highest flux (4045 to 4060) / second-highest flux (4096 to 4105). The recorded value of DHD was 0.97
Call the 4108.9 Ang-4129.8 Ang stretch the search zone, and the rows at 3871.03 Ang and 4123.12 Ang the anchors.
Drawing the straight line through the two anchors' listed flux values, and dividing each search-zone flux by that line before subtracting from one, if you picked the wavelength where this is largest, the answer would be 4109.85 Ang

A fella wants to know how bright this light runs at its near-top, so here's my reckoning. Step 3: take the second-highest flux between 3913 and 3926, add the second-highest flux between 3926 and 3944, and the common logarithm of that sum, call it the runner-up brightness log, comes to 1.60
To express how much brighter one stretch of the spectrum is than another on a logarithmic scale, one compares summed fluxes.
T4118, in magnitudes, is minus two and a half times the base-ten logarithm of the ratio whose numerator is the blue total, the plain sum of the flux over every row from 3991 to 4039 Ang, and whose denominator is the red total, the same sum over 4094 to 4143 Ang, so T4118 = -0.058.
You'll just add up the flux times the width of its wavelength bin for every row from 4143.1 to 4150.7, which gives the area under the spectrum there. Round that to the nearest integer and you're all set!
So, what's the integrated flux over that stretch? 139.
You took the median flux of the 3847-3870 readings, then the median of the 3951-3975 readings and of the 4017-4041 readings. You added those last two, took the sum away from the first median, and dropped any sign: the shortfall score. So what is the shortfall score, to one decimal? 18.7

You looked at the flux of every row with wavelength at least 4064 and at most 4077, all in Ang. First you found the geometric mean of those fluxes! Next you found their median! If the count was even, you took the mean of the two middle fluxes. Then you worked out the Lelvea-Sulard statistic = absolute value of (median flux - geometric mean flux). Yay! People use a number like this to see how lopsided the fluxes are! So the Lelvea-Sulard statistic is 0.18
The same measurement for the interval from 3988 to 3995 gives 0.10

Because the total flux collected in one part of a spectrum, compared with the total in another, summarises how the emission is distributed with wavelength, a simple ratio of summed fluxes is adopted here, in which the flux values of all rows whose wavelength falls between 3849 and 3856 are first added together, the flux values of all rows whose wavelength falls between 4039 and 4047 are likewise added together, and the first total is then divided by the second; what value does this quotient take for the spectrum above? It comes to 0.938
